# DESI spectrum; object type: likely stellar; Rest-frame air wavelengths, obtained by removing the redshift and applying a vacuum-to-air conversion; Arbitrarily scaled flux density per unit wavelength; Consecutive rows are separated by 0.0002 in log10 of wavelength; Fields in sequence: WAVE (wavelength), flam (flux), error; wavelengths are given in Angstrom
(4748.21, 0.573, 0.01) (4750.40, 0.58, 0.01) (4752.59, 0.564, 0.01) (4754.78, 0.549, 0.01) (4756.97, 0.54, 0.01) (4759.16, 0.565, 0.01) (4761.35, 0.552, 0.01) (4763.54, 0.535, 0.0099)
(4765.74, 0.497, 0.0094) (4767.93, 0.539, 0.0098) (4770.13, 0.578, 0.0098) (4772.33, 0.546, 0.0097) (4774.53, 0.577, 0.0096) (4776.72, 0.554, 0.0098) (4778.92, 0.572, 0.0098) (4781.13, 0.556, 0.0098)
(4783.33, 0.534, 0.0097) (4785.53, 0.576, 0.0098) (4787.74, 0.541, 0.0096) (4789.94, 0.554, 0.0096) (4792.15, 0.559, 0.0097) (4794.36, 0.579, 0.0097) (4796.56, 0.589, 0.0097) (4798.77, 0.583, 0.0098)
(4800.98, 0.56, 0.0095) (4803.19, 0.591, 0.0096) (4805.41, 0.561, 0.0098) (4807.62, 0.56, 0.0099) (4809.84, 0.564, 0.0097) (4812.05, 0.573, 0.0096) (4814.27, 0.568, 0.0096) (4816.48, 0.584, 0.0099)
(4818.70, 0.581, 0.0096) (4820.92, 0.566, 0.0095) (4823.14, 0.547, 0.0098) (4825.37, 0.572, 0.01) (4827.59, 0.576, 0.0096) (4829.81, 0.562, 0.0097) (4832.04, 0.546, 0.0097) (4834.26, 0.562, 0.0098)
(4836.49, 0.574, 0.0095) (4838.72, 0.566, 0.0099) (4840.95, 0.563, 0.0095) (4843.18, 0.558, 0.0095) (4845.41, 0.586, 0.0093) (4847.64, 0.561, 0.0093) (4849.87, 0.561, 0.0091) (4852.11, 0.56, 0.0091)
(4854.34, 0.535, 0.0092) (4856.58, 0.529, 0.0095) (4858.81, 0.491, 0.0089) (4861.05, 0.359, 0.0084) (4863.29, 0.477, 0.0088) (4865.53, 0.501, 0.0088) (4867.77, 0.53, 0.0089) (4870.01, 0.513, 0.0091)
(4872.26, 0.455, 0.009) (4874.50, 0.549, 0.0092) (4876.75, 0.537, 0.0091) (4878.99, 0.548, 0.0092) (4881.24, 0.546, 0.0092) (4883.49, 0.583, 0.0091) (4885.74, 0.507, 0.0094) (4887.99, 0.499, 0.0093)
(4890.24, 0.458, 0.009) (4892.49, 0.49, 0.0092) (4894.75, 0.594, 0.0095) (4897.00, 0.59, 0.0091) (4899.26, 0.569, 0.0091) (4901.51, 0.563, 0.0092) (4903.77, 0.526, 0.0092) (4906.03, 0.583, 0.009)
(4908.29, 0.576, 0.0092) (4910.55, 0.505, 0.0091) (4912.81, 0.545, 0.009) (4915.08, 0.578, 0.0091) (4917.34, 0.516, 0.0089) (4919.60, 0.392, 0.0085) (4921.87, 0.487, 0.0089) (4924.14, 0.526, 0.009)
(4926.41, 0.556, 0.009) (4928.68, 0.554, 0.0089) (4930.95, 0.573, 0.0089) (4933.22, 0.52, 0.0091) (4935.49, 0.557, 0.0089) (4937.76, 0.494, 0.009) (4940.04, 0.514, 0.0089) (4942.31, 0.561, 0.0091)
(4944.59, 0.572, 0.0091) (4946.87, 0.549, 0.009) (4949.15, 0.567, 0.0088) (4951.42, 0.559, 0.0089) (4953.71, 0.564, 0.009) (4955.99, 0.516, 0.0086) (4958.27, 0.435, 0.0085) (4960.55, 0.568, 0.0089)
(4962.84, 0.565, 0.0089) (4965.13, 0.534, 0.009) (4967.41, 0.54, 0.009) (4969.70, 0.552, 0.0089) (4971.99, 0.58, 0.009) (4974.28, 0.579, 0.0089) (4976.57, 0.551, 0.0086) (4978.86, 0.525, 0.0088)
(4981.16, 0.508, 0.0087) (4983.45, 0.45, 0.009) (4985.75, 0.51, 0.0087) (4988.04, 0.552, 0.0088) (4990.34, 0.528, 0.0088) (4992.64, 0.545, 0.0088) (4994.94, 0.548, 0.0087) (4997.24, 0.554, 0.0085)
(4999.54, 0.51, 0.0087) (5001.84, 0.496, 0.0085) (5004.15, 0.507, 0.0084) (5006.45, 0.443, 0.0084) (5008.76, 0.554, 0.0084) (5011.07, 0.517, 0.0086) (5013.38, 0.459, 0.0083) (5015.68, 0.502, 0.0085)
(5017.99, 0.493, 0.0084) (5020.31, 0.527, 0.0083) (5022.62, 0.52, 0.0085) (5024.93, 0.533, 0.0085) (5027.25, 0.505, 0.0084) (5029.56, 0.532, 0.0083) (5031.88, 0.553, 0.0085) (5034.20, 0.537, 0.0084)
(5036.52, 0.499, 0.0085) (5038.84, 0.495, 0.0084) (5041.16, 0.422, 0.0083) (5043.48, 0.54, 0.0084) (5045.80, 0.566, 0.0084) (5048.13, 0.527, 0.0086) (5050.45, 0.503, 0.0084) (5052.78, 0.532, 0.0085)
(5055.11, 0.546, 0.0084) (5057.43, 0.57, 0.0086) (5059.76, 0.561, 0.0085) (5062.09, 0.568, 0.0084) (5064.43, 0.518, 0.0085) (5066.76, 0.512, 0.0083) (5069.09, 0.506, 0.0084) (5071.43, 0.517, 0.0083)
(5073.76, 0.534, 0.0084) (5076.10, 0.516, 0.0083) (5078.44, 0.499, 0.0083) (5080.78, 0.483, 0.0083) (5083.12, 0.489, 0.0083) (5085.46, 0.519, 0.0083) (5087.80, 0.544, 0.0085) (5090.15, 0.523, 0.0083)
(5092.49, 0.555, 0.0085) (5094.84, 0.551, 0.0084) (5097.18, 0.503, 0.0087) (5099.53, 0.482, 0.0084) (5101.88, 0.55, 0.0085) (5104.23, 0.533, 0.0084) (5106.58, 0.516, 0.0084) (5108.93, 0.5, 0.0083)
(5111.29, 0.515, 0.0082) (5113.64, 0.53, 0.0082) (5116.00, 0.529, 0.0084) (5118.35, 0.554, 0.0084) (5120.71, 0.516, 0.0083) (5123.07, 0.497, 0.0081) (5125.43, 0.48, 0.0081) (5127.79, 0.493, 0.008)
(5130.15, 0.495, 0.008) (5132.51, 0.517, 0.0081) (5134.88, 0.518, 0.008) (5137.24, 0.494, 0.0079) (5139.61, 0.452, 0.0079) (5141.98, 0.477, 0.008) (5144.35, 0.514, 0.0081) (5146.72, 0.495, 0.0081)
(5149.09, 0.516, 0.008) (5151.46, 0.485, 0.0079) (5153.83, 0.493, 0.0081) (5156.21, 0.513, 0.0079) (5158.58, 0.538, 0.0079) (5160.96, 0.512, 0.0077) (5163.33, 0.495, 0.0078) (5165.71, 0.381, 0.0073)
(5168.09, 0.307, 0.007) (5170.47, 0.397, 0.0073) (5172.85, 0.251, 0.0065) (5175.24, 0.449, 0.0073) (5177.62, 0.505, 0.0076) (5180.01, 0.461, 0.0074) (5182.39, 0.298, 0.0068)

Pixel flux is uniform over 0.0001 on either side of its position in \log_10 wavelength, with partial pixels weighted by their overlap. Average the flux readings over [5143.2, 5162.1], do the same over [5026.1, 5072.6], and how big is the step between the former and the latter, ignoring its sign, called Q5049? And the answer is 0.017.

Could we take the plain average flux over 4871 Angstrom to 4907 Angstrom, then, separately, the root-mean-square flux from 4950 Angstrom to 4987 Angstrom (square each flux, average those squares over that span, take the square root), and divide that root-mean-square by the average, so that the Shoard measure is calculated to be 1.00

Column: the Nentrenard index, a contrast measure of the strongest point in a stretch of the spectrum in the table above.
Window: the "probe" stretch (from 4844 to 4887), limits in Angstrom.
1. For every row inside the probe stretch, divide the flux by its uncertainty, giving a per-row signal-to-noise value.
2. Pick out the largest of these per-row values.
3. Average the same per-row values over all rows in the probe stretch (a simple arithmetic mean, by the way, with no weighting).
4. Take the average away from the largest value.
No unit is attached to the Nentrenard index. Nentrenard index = 6.6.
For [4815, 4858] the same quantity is 4.1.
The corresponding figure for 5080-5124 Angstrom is 3.7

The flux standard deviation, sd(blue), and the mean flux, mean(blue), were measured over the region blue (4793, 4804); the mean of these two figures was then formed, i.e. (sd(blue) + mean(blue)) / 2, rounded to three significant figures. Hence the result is 0.296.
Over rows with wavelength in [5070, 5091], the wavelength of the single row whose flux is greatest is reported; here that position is 5087.80 Angstrom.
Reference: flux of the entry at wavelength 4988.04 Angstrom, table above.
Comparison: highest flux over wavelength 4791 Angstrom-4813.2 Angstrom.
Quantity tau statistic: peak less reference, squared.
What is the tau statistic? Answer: 0.0015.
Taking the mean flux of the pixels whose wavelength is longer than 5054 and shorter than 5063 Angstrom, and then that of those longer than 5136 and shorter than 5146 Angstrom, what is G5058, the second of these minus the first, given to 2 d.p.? -0.08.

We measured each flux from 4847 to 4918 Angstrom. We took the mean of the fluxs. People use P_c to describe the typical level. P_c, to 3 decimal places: 0.529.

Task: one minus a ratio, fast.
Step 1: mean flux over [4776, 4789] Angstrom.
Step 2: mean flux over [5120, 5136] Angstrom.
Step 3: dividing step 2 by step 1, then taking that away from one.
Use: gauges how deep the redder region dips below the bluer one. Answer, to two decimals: 0.10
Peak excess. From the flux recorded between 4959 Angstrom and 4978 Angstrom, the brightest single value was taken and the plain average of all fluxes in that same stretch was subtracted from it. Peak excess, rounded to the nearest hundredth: 0.02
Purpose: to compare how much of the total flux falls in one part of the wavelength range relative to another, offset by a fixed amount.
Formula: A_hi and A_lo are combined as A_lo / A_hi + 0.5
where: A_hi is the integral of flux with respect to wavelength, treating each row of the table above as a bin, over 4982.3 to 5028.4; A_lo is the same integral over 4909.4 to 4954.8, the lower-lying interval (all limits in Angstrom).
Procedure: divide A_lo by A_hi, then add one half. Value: 1.53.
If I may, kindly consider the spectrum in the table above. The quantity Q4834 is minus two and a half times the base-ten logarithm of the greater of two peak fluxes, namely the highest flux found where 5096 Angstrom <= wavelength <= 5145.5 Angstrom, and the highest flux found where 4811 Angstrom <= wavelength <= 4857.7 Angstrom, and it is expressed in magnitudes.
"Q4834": 0.580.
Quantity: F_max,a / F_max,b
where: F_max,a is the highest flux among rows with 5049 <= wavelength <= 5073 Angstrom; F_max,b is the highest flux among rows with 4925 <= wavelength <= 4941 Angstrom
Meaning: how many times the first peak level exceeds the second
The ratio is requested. 0.99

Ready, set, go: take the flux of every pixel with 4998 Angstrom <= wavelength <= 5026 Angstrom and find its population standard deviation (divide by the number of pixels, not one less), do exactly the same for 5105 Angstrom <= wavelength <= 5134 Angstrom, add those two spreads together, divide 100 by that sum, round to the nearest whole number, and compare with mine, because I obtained 2059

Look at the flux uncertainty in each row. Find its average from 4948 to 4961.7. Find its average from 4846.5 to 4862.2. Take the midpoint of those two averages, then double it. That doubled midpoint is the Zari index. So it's 0.0179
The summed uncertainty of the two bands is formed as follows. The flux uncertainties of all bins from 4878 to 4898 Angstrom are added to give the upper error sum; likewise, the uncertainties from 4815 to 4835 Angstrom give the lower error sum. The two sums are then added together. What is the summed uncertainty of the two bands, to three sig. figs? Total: 0.171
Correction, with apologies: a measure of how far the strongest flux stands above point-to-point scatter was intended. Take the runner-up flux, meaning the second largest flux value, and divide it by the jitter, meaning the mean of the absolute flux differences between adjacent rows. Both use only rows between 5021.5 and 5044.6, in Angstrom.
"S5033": 14.4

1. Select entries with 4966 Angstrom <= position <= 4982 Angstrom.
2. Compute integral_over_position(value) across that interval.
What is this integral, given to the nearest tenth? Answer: 8.8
